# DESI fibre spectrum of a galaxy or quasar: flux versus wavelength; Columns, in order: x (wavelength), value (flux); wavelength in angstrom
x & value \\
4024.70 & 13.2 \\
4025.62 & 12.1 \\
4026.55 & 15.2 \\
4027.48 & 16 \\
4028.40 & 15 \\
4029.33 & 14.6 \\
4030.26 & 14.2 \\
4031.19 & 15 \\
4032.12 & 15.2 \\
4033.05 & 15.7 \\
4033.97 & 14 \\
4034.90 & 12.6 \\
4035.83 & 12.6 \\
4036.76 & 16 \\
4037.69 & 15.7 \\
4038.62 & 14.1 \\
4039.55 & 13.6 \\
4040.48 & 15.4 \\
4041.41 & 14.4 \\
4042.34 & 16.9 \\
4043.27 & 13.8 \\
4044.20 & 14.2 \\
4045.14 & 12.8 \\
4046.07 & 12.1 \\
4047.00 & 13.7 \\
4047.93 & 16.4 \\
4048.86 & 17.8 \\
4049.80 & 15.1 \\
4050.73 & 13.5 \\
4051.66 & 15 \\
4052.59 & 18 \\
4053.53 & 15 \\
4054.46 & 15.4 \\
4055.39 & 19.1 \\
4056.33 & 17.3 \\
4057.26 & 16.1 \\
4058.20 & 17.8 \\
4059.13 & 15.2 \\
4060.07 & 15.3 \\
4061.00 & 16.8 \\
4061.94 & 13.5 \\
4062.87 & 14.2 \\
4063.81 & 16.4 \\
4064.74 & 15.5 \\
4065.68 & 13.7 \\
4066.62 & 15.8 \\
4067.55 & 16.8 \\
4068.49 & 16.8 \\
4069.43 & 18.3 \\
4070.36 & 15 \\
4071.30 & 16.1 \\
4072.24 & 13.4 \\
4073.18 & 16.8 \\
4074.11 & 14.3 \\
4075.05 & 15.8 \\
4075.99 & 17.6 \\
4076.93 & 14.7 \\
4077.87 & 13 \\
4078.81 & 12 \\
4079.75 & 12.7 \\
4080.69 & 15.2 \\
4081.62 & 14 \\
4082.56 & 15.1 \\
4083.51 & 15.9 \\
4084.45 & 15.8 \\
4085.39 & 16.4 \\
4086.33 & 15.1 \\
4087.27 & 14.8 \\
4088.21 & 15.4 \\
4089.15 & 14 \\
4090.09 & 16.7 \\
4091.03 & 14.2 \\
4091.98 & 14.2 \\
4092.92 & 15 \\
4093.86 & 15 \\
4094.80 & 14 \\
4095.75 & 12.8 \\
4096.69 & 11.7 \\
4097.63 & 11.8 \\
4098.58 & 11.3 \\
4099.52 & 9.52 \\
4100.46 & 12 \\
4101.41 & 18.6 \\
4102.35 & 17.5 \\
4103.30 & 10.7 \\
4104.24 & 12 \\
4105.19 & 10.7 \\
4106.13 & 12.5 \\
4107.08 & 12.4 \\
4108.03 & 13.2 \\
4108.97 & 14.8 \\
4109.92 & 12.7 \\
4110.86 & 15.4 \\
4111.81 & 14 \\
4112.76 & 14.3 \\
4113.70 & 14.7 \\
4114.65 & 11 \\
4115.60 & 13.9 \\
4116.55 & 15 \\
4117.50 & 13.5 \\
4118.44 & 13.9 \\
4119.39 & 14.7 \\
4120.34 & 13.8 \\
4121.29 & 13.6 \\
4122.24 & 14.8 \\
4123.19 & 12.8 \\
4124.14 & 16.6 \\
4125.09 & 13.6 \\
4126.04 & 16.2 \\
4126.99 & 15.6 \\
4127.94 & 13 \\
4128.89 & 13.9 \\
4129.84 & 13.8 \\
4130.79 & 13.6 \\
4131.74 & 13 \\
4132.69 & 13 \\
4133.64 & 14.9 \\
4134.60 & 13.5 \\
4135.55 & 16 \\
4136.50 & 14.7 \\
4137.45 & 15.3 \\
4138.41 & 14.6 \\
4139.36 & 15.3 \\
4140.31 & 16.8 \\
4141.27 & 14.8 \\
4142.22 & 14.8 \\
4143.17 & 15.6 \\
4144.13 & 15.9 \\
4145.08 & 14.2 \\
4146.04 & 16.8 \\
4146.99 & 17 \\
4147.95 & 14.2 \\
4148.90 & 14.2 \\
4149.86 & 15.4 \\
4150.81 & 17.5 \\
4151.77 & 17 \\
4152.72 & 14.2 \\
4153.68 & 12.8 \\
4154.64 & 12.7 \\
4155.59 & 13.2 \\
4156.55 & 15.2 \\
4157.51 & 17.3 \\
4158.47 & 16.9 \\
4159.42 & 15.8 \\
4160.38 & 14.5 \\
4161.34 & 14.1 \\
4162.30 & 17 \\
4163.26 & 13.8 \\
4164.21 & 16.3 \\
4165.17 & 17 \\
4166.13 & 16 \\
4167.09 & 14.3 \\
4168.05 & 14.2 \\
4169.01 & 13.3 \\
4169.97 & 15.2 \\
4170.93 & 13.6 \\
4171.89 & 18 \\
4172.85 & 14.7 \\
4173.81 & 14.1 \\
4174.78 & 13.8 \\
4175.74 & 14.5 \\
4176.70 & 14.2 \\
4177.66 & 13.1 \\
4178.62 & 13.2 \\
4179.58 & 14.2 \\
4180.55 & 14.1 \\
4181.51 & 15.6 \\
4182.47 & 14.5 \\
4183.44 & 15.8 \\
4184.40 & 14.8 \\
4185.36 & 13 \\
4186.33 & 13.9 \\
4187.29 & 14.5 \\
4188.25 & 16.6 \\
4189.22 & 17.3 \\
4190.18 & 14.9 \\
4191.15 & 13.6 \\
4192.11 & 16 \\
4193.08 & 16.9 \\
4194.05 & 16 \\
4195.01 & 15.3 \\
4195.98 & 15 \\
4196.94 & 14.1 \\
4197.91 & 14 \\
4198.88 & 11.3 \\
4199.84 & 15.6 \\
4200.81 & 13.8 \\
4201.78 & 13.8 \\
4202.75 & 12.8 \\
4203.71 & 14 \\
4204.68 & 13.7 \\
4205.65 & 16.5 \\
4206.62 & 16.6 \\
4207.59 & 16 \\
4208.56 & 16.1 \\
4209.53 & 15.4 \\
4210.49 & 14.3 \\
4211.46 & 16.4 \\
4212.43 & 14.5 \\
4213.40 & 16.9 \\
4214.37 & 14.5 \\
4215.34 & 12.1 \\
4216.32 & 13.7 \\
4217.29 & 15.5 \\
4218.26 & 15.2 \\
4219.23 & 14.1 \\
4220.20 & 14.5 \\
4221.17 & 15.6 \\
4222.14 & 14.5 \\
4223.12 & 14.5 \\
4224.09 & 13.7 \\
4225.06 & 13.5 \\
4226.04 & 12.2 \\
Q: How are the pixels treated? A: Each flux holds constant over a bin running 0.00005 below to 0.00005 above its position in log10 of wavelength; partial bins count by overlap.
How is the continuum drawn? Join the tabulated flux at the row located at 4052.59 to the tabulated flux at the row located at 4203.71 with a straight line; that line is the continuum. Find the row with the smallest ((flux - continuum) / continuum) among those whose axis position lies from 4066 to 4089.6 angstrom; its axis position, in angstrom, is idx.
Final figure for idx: 4078.81 angstrom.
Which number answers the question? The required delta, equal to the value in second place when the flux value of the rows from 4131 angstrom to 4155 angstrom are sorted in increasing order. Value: 12.8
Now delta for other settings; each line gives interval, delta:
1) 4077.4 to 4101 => 11.3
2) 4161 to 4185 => 13.2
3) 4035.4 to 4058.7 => 12.6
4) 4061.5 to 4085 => 12.7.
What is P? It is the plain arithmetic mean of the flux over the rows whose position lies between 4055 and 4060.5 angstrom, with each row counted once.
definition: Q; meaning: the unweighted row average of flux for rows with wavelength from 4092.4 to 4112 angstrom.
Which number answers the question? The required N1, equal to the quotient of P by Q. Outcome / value 1.27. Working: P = 16.8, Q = 13.2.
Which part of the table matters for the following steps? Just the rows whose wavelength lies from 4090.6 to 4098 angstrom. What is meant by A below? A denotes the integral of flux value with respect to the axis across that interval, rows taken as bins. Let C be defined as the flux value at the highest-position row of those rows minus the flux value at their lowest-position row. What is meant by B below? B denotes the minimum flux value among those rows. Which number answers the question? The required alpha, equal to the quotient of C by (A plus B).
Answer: -0.02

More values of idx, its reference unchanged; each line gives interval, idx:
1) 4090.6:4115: 4099.52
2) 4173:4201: 4198.88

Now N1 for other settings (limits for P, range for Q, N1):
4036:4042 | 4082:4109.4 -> 1.07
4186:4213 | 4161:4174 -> 0.99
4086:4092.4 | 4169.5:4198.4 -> 1.01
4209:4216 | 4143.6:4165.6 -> 0.97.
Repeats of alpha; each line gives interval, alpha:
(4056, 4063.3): -0.02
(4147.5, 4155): -0.01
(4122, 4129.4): -0.01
